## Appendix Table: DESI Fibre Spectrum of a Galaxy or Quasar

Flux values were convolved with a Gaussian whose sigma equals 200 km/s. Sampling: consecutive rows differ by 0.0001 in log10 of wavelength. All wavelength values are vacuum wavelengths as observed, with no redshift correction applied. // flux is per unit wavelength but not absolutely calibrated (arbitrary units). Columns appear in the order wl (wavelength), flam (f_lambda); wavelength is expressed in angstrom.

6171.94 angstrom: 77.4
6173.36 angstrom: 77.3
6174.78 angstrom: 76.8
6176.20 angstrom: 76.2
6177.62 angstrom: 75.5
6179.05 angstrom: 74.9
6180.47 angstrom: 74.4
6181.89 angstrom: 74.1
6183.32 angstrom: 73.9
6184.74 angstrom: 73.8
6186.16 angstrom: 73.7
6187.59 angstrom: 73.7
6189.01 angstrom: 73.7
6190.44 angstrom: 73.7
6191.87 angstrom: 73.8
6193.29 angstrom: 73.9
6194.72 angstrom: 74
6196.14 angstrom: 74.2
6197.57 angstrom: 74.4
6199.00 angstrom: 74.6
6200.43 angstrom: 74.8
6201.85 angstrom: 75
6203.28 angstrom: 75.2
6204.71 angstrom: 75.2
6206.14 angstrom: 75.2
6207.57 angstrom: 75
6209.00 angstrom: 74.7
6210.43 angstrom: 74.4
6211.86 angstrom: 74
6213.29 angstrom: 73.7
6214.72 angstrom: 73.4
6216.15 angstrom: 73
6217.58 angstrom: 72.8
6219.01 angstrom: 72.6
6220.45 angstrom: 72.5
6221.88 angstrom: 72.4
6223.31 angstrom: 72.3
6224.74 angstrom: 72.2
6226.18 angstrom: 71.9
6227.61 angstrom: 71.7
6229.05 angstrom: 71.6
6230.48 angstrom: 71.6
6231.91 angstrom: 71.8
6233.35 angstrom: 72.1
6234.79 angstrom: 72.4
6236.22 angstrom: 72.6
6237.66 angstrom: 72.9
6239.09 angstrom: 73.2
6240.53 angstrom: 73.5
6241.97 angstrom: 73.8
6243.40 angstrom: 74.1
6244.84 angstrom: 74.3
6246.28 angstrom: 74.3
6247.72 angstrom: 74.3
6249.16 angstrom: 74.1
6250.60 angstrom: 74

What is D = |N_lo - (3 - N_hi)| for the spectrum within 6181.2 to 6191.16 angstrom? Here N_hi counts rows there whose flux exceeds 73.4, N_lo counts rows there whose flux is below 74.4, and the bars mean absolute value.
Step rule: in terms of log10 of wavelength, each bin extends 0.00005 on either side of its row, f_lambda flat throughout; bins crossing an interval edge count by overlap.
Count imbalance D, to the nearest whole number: 11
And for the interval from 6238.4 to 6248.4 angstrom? 10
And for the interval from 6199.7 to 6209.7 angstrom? 4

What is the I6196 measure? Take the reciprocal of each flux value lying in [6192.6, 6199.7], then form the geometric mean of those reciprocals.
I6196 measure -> 0.0135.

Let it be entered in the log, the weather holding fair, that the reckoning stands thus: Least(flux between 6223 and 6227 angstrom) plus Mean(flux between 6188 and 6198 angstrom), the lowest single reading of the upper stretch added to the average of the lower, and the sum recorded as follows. 146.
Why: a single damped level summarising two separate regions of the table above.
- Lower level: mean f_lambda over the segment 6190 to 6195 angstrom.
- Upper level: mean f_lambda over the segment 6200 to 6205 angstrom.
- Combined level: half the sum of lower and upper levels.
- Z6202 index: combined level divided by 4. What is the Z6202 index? 18.6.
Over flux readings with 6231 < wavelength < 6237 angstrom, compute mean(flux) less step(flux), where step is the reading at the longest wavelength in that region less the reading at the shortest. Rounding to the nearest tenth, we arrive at 71.4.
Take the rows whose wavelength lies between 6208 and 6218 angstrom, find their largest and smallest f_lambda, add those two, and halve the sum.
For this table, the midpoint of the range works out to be 73.75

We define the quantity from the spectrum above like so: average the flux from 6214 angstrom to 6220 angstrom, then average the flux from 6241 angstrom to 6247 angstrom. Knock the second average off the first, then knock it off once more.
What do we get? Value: -75.3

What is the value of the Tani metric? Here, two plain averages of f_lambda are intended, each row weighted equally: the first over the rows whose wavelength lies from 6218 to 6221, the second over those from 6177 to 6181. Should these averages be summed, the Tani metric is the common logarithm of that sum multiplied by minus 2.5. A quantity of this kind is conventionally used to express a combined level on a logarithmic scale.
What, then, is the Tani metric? -5.42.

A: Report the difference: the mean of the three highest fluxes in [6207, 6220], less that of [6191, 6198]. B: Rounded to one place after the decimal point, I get 0.5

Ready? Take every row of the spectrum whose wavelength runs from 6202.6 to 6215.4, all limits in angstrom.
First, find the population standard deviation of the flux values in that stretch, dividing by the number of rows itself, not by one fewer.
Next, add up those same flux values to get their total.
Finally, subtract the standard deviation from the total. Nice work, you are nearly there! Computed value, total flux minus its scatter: 670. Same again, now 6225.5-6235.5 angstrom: 503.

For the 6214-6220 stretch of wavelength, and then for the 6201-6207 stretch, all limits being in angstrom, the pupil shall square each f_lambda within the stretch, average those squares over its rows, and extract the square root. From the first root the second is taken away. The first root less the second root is -2.2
